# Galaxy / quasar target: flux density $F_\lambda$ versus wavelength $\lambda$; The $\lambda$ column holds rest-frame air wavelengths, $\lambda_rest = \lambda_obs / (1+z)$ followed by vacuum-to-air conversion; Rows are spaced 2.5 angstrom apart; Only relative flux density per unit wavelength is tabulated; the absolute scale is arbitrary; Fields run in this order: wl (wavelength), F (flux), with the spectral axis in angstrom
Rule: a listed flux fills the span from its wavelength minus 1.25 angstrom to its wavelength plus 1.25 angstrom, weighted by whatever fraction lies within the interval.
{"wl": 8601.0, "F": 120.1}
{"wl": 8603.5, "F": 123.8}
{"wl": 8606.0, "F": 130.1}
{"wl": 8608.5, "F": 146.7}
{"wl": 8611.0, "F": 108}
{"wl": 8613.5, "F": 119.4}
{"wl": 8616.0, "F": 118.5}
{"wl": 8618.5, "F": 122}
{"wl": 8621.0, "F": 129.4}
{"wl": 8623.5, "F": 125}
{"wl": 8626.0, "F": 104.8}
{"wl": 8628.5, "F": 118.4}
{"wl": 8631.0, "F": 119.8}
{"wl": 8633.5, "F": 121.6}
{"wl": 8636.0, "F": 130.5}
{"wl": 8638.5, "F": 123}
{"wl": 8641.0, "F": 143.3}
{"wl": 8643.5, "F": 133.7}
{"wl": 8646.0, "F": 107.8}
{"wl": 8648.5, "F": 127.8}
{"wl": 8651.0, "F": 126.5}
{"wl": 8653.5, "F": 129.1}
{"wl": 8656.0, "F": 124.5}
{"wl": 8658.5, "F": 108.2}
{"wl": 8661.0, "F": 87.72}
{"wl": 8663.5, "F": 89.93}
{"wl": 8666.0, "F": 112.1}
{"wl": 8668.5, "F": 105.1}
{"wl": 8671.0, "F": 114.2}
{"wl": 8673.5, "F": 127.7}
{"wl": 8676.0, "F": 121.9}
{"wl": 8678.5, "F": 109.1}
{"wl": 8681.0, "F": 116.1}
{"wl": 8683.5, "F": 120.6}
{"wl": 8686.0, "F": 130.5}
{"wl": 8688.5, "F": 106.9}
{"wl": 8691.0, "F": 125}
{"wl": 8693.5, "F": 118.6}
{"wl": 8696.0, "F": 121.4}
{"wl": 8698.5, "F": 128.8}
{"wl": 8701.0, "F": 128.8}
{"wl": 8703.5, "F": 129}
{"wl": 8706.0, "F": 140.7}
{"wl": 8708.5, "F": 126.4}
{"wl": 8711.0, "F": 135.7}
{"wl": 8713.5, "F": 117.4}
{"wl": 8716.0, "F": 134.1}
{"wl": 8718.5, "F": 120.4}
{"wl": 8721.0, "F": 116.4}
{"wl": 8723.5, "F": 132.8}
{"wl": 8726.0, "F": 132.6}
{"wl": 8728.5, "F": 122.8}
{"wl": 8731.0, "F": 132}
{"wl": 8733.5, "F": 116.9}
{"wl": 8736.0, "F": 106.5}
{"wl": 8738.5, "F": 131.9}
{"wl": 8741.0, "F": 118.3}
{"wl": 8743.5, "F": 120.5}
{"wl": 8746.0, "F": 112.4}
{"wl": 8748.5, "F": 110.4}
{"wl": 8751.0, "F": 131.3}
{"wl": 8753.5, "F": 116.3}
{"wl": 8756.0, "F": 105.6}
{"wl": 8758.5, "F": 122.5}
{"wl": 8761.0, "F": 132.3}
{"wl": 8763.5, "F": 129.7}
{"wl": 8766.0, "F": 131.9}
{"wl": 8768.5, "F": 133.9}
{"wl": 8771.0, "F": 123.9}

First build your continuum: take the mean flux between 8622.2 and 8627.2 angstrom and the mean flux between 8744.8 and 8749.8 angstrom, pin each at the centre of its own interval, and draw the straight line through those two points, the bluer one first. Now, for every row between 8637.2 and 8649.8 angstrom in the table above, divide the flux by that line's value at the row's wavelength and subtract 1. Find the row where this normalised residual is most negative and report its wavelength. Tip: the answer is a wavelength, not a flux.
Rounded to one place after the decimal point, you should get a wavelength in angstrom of 8646.0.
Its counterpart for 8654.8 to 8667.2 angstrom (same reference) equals 8661.0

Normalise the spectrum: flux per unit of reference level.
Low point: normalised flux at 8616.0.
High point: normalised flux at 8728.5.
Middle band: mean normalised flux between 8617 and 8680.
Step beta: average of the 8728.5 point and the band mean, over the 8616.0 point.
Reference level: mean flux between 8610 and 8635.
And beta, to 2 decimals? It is 1.02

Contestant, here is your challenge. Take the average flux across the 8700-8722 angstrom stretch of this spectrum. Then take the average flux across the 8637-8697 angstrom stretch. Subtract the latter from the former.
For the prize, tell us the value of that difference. 10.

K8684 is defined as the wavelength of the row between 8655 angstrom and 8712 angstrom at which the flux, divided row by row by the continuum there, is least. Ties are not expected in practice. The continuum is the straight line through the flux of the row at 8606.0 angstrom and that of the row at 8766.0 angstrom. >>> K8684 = 8661.0 angstrom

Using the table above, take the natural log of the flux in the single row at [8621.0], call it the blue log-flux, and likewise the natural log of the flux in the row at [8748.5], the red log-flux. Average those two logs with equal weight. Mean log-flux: 4.784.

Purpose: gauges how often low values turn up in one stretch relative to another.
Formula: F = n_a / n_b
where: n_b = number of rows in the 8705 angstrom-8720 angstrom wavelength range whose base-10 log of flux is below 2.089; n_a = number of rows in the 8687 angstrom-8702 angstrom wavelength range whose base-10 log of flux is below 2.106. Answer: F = 2.0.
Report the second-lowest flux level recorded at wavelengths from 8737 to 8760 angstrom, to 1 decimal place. 110.4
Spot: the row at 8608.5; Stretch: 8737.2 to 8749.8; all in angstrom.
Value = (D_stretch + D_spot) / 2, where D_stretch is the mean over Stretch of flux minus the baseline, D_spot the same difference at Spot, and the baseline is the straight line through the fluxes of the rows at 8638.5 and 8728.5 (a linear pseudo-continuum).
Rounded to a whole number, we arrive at 10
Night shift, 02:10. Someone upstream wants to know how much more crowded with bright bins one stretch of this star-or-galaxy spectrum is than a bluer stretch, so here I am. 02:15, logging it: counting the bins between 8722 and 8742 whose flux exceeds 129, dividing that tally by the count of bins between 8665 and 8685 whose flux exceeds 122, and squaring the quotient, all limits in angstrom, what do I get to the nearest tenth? 16.0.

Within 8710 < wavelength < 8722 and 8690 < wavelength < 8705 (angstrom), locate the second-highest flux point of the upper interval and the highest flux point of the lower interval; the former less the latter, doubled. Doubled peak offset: 10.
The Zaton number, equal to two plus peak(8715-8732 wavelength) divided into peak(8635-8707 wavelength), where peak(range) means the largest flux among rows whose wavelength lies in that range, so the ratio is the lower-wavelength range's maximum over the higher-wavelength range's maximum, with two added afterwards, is 3.07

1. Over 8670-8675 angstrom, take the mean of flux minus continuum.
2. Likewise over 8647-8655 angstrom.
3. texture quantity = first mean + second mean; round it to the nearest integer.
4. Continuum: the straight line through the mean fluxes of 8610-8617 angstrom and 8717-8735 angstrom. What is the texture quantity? 10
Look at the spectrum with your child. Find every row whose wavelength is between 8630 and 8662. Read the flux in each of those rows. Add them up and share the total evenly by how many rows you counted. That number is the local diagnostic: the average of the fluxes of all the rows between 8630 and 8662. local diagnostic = 122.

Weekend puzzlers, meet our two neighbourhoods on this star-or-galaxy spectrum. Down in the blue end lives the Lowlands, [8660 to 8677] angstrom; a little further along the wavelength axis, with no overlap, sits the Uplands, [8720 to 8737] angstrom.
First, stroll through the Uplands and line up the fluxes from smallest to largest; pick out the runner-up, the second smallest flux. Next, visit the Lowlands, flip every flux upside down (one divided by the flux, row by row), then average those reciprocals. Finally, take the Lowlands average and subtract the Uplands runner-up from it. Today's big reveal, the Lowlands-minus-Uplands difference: -116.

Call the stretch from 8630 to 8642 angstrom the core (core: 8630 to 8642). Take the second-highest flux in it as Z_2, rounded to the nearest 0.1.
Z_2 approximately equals 130.5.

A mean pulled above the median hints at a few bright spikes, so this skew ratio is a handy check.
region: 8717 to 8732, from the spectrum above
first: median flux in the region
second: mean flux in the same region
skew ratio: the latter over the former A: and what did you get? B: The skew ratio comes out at 0.99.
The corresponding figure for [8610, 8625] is 1.00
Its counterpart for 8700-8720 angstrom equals 1.00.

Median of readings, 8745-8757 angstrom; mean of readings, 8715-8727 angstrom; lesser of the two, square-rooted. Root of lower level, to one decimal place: 10.6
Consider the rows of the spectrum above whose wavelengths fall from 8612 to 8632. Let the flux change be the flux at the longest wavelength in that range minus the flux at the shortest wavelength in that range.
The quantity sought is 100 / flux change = 250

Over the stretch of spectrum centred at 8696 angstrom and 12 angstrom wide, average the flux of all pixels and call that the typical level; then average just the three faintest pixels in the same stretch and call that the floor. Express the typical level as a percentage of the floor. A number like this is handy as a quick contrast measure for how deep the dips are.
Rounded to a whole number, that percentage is 102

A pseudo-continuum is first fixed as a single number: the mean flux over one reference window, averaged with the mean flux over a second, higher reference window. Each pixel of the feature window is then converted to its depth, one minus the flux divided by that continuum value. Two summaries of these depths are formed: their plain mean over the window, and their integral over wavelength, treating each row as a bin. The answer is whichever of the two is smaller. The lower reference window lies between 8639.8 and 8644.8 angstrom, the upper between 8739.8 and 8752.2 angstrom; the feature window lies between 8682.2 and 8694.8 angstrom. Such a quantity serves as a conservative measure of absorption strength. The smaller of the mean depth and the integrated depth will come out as 0.06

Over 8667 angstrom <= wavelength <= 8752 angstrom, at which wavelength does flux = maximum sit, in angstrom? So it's 8706.0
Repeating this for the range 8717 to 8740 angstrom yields 8723.5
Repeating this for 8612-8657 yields 8641.0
